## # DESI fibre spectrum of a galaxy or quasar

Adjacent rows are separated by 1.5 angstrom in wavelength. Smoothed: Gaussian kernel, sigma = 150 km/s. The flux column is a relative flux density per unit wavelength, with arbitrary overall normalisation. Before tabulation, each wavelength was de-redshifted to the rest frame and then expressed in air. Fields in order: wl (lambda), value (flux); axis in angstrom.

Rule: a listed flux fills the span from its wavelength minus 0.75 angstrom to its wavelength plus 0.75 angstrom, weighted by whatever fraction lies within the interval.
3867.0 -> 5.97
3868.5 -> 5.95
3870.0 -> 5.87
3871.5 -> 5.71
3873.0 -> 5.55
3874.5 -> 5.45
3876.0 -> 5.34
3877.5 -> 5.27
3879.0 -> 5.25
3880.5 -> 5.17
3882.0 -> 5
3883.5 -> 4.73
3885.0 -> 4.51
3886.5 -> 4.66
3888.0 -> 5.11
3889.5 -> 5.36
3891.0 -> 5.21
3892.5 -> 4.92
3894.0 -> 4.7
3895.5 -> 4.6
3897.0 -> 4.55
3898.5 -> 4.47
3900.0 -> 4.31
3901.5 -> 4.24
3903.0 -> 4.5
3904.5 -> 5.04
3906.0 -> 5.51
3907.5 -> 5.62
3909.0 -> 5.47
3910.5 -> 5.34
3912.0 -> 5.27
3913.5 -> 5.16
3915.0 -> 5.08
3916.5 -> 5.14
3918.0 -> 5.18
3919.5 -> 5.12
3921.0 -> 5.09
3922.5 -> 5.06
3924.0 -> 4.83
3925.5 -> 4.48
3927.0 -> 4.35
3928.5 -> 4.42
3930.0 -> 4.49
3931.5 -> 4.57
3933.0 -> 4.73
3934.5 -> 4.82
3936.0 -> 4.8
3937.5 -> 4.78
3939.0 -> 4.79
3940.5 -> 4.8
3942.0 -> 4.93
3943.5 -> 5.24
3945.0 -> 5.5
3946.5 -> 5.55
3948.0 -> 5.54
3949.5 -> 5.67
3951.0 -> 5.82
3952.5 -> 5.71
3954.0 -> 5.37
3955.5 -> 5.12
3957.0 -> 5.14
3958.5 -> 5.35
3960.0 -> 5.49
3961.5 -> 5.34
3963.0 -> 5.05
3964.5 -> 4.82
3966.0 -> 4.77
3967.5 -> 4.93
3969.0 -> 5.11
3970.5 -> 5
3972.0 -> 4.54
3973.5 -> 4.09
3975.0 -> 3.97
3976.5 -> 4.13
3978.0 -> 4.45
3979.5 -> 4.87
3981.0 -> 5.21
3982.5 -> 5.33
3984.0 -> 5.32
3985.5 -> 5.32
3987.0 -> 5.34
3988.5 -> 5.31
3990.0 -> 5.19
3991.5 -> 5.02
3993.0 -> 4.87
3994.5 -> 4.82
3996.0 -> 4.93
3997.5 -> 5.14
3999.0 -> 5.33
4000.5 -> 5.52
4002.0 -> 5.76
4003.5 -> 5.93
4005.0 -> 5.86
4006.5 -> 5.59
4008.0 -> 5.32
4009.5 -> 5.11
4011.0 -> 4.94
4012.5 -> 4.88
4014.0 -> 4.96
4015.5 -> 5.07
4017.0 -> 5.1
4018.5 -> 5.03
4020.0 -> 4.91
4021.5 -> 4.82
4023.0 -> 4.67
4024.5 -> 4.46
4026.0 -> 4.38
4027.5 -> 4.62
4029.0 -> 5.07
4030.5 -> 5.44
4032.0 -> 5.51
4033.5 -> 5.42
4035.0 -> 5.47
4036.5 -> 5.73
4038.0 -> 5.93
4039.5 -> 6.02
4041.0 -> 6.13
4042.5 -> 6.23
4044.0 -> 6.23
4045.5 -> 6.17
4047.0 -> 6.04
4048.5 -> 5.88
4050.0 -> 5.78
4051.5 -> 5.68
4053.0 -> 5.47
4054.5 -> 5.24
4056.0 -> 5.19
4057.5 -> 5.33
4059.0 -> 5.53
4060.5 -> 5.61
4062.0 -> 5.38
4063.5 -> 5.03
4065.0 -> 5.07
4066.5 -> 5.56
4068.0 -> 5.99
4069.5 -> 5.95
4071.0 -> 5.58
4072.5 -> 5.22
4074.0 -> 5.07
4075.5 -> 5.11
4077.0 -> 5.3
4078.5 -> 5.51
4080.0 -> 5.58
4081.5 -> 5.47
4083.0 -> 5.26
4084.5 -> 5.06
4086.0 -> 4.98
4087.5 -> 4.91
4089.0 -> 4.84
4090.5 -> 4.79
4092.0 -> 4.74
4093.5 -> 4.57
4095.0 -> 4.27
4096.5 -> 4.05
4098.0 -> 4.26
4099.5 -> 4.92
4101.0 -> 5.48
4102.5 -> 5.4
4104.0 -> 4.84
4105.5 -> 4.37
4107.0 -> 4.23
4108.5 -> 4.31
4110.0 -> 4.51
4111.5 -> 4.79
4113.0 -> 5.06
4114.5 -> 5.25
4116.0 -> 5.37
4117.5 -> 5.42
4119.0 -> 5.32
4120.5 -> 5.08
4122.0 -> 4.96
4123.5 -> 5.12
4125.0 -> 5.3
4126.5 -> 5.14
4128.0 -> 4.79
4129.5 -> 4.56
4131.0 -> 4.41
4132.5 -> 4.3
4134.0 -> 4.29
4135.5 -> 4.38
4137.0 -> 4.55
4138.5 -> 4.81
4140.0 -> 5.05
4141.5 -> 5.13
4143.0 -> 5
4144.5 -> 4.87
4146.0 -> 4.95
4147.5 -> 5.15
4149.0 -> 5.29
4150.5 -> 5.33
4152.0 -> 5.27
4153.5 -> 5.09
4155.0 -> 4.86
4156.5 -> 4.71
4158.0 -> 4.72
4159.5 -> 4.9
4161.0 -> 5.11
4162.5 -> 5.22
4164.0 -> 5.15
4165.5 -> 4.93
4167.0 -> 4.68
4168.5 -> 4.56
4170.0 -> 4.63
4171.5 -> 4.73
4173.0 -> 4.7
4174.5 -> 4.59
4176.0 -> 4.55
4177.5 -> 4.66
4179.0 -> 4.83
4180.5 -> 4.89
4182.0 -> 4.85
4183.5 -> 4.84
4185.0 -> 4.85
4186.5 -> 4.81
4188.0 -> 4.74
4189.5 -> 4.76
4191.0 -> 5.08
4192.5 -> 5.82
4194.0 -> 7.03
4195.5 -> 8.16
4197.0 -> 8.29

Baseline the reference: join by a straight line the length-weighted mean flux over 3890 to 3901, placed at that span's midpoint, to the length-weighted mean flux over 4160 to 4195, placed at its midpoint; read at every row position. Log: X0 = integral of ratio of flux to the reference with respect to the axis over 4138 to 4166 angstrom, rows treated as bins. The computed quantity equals 28.4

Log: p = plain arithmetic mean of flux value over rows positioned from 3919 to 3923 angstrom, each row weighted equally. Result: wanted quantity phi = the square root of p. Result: 2.26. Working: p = 5.09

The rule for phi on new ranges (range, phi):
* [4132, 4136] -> 2.08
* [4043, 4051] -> 2.45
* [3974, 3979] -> 2.05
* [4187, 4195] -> 2.34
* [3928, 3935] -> 2.15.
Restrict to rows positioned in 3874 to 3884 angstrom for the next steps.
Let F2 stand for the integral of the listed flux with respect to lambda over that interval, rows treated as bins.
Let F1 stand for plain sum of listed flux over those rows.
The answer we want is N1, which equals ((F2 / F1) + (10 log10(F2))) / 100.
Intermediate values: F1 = 36.2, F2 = 51.8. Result 0.186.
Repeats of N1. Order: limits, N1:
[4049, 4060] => 0.194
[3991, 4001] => 0.185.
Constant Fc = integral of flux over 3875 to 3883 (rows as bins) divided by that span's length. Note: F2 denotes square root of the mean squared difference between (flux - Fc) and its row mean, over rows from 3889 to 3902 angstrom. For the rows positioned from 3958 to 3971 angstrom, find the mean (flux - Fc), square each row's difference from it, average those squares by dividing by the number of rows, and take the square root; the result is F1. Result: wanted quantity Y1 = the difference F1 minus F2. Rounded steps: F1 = 0.24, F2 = 0.36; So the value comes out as -0.13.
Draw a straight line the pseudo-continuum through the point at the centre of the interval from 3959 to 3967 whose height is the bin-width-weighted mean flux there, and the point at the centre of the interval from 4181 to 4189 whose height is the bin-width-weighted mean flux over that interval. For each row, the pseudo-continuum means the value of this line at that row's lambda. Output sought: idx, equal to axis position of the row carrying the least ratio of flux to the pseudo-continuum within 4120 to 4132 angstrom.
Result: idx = 4131.0 angstrom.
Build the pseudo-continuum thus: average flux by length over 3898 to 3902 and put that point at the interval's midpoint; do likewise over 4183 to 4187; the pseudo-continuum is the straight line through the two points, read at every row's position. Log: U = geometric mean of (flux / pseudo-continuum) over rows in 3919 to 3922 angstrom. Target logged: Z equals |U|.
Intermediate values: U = 1.17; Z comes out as 1.17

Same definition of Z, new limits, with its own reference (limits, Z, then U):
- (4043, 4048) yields 1.34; 1.34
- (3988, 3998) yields 1.12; 1.12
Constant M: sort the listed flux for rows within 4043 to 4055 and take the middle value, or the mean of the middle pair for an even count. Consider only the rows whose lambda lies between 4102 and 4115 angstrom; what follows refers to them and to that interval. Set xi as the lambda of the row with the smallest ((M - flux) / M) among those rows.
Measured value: 4102.5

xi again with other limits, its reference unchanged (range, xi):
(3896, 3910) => 3907.5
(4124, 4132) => 4125.0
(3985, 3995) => 3987.0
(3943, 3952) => 3951.0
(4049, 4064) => 4050.0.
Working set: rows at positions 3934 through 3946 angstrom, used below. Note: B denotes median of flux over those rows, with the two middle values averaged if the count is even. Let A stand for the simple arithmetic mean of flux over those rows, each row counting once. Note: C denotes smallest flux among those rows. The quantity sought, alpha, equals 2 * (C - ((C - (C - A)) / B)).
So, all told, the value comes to 7.5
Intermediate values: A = 4.96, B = 4.8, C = 4.78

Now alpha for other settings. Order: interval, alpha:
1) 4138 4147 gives 7.6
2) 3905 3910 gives 8.9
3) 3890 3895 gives 7.4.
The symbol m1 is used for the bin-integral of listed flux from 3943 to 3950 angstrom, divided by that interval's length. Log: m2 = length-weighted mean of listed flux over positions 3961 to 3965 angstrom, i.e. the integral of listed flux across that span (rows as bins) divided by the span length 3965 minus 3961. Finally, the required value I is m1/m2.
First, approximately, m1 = 5.5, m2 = 5.1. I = 1.09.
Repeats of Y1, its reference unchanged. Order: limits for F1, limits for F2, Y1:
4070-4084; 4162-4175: -0.04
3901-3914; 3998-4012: 0.12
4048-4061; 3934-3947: -0.08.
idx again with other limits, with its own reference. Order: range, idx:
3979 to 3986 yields 3979.5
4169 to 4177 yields 4176.0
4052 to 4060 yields 4056.0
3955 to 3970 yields 3966.0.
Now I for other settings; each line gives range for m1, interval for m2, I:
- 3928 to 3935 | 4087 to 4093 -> 0.96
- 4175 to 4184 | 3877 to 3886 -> 0.96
